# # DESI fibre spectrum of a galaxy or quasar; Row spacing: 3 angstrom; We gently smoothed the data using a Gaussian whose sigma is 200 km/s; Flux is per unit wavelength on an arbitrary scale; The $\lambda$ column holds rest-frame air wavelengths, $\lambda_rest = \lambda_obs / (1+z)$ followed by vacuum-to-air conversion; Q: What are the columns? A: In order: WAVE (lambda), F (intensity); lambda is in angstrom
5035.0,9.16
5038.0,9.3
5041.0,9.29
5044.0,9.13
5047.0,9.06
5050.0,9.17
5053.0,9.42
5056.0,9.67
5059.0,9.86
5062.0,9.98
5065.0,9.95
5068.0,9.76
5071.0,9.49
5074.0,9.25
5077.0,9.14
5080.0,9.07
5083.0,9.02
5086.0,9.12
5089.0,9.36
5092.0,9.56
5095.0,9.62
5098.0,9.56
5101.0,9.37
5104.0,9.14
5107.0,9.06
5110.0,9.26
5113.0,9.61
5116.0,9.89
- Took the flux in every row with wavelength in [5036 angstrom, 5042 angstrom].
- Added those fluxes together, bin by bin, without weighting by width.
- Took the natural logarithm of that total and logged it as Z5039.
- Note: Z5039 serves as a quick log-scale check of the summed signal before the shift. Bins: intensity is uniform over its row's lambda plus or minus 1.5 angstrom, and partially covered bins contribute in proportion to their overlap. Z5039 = 2.923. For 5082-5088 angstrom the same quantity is 2.898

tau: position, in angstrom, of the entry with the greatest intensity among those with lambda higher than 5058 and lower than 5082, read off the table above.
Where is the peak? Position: 5062.0 angstrom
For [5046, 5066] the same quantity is 5062.0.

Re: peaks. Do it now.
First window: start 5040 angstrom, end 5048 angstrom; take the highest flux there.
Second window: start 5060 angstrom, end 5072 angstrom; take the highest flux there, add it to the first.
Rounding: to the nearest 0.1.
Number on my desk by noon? 19.3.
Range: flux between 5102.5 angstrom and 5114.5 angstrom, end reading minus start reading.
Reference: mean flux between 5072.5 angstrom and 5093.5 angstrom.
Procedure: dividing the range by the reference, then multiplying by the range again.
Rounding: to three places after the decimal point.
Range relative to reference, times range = 0.024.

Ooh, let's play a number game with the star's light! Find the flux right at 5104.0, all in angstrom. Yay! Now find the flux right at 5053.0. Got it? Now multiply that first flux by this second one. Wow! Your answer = 86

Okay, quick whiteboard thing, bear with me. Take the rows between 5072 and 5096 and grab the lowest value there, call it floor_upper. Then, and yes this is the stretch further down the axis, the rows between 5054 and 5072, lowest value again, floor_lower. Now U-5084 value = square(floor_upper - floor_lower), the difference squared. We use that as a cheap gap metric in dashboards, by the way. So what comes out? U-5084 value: 0.22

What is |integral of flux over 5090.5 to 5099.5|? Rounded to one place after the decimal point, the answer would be 86.2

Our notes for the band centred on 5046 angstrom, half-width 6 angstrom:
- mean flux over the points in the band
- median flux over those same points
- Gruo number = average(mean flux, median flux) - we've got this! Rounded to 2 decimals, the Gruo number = 9.16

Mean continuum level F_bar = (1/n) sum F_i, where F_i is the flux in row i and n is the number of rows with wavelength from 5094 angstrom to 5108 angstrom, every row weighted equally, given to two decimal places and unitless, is 9.35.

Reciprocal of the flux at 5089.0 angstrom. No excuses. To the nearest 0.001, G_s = 0.107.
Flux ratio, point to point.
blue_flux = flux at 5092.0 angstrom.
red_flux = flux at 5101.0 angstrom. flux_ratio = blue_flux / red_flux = 1.02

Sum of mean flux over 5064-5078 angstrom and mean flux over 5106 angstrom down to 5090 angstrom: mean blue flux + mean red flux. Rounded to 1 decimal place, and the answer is 19.0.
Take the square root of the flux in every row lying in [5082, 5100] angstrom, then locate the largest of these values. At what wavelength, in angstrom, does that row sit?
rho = 5095.0 angstrom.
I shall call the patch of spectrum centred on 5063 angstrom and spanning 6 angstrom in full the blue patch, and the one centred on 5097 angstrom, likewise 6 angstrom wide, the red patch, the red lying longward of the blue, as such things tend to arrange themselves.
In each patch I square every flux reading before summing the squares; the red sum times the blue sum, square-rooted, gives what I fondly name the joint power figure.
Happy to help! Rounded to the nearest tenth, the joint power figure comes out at 191.1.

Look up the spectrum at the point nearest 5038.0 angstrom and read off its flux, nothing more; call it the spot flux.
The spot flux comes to 9.3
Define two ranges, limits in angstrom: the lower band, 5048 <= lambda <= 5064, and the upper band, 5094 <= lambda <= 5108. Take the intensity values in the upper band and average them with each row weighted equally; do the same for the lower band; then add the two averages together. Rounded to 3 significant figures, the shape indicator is 19.0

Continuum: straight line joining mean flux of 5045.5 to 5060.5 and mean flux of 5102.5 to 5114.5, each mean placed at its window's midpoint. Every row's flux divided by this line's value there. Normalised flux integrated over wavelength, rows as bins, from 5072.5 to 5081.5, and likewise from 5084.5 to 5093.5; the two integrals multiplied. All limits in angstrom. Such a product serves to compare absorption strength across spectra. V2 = 79.4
